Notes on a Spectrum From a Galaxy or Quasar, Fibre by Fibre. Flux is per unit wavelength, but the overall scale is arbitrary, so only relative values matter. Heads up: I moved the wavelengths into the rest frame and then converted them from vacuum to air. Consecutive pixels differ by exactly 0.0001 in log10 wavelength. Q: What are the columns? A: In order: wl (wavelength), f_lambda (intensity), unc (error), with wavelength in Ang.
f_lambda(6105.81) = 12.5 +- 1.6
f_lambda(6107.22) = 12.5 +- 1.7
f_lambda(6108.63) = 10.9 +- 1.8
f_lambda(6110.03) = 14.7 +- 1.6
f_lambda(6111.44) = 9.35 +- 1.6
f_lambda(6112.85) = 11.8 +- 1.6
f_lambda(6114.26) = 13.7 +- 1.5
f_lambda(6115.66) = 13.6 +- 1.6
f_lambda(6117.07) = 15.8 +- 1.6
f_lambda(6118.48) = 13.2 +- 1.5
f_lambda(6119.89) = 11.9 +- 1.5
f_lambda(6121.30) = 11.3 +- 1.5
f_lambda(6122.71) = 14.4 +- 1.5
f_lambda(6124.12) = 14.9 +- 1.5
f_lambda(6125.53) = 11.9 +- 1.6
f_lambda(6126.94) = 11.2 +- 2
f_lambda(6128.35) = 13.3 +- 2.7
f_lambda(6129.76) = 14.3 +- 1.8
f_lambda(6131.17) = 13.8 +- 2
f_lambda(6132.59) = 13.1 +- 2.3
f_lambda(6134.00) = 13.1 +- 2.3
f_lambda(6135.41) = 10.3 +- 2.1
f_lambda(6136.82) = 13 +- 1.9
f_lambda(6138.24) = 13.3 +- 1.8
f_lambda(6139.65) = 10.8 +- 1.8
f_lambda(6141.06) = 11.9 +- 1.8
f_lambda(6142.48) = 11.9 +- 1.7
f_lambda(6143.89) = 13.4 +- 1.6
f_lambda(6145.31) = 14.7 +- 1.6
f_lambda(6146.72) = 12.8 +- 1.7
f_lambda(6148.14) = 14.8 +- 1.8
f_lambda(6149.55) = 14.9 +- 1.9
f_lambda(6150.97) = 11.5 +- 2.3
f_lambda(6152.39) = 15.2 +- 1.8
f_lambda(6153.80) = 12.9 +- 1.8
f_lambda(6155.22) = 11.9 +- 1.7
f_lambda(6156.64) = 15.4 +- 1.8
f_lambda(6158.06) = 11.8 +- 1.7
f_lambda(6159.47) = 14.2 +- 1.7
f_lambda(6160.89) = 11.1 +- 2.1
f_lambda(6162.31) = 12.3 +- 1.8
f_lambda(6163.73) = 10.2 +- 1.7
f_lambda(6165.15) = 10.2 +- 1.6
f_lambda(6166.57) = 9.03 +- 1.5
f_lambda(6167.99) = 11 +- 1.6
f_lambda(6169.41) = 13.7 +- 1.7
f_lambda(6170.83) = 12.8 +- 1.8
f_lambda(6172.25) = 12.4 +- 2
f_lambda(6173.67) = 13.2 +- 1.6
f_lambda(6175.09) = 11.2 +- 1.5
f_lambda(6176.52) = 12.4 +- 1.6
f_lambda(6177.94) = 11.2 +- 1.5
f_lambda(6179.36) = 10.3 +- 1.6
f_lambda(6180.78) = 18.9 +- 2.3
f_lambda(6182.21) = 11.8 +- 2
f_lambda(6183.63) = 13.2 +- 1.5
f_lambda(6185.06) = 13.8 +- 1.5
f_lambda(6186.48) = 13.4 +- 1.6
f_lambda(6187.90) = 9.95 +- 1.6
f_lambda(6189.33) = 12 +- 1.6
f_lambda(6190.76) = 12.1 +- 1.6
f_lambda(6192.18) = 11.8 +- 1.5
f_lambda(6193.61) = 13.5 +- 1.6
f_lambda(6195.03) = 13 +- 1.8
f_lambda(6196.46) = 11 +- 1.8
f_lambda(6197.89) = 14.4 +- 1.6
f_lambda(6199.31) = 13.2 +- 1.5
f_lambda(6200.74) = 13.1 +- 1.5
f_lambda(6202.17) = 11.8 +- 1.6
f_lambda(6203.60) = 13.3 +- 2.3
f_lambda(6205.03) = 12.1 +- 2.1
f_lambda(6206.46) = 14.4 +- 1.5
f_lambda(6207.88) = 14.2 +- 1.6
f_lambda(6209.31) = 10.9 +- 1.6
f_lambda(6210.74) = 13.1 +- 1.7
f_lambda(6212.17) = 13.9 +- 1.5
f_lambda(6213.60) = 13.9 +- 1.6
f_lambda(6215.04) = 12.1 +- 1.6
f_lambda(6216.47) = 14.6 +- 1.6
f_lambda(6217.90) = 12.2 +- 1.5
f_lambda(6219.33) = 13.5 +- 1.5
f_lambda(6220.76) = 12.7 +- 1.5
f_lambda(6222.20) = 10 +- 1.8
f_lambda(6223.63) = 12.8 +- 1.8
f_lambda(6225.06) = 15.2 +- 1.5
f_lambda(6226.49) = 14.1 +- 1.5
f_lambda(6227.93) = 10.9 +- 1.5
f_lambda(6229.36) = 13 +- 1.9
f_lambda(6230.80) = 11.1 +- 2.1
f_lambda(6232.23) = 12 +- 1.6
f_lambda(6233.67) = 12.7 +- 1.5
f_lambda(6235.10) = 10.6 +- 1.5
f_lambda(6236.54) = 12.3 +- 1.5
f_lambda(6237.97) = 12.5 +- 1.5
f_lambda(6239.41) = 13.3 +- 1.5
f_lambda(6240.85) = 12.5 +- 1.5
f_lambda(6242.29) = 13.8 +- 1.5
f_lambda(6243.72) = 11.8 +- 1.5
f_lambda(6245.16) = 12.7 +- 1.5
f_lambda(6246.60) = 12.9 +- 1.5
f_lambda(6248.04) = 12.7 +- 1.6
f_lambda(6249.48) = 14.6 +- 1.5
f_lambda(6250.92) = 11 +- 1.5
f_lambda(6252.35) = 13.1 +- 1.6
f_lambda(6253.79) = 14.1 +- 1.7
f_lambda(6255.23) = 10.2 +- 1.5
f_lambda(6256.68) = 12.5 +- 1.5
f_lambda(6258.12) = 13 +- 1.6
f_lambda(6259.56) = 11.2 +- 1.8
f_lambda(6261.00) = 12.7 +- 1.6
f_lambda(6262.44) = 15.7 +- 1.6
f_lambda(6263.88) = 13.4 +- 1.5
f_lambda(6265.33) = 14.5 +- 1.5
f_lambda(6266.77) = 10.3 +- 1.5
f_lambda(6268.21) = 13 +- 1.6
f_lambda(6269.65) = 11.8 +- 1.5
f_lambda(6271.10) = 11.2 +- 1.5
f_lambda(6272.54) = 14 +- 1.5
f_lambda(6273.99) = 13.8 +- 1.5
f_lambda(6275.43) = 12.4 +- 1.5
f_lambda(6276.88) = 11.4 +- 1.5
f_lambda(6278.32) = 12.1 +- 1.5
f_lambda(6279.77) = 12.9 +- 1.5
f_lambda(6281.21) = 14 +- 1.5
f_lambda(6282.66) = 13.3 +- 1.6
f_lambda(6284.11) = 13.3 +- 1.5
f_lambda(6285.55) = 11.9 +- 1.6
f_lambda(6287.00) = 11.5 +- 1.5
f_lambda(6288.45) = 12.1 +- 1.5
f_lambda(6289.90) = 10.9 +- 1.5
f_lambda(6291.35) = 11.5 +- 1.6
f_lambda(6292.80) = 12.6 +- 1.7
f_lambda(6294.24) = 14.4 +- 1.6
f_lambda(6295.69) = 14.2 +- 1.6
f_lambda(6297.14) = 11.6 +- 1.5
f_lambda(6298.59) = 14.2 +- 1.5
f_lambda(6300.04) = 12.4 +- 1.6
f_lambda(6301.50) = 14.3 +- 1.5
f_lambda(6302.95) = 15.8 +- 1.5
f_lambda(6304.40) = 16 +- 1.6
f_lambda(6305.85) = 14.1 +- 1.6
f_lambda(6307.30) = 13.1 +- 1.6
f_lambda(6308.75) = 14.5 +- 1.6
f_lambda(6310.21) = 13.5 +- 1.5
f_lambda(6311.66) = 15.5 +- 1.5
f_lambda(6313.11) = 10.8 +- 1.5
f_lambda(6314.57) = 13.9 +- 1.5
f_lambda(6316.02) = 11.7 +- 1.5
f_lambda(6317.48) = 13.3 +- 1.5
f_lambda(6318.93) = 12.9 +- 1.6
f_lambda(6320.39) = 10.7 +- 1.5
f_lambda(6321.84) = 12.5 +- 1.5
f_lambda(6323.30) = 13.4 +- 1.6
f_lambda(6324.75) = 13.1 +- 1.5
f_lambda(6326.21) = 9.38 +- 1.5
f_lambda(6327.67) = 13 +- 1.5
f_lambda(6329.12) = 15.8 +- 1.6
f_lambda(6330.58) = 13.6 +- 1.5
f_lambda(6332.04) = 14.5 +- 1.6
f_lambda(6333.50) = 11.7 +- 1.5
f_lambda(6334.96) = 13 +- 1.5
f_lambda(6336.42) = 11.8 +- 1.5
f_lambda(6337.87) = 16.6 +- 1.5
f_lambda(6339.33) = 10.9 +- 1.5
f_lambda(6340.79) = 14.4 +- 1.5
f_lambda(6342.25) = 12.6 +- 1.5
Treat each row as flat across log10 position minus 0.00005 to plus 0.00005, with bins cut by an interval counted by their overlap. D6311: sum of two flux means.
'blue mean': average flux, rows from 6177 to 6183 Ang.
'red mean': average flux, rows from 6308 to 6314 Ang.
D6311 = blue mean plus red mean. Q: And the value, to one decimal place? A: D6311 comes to 26.6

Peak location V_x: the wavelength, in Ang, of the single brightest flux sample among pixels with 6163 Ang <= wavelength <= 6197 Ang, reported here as 6180.78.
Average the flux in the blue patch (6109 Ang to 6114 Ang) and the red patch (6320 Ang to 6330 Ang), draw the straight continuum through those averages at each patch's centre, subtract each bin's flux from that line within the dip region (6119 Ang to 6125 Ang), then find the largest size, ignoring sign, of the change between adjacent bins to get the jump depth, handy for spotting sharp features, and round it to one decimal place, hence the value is 3.1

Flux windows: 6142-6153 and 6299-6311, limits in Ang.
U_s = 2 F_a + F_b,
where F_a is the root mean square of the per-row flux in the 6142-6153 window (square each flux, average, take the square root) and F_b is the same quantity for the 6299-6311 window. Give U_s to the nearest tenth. 41.7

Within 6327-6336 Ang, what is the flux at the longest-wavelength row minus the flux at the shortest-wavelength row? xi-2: 0.0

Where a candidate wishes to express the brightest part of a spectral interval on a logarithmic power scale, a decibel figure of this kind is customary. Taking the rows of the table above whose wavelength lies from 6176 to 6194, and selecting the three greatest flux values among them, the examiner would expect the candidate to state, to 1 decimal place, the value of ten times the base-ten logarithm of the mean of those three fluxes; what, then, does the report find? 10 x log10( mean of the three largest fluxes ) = 11.9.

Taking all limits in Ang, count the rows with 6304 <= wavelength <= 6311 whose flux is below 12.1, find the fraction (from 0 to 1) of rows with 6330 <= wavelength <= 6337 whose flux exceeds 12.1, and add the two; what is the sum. 0.6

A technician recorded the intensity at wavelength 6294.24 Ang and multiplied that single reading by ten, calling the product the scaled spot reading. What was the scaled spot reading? 144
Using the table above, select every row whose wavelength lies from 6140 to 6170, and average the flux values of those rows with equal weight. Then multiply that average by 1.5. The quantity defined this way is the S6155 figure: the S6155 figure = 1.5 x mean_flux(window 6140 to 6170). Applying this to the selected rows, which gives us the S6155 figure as 18.9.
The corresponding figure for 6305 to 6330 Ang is 19.5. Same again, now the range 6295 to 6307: 21.1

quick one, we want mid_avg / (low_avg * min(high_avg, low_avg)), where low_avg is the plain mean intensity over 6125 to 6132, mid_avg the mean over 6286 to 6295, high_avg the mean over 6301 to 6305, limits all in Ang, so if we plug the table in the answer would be 0.073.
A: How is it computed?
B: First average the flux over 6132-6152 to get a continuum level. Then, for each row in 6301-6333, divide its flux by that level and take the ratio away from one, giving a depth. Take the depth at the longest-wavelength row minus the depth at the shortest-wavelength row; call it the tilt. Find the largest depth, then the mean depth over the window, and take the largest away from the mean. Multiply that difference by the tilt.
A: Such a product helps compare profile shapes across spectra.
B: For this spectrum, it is 0.005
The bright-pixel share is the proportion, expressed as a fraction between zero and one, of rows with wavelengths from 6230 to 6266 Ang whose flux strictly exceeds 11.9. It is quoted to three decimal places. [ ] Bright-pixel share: 0.760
